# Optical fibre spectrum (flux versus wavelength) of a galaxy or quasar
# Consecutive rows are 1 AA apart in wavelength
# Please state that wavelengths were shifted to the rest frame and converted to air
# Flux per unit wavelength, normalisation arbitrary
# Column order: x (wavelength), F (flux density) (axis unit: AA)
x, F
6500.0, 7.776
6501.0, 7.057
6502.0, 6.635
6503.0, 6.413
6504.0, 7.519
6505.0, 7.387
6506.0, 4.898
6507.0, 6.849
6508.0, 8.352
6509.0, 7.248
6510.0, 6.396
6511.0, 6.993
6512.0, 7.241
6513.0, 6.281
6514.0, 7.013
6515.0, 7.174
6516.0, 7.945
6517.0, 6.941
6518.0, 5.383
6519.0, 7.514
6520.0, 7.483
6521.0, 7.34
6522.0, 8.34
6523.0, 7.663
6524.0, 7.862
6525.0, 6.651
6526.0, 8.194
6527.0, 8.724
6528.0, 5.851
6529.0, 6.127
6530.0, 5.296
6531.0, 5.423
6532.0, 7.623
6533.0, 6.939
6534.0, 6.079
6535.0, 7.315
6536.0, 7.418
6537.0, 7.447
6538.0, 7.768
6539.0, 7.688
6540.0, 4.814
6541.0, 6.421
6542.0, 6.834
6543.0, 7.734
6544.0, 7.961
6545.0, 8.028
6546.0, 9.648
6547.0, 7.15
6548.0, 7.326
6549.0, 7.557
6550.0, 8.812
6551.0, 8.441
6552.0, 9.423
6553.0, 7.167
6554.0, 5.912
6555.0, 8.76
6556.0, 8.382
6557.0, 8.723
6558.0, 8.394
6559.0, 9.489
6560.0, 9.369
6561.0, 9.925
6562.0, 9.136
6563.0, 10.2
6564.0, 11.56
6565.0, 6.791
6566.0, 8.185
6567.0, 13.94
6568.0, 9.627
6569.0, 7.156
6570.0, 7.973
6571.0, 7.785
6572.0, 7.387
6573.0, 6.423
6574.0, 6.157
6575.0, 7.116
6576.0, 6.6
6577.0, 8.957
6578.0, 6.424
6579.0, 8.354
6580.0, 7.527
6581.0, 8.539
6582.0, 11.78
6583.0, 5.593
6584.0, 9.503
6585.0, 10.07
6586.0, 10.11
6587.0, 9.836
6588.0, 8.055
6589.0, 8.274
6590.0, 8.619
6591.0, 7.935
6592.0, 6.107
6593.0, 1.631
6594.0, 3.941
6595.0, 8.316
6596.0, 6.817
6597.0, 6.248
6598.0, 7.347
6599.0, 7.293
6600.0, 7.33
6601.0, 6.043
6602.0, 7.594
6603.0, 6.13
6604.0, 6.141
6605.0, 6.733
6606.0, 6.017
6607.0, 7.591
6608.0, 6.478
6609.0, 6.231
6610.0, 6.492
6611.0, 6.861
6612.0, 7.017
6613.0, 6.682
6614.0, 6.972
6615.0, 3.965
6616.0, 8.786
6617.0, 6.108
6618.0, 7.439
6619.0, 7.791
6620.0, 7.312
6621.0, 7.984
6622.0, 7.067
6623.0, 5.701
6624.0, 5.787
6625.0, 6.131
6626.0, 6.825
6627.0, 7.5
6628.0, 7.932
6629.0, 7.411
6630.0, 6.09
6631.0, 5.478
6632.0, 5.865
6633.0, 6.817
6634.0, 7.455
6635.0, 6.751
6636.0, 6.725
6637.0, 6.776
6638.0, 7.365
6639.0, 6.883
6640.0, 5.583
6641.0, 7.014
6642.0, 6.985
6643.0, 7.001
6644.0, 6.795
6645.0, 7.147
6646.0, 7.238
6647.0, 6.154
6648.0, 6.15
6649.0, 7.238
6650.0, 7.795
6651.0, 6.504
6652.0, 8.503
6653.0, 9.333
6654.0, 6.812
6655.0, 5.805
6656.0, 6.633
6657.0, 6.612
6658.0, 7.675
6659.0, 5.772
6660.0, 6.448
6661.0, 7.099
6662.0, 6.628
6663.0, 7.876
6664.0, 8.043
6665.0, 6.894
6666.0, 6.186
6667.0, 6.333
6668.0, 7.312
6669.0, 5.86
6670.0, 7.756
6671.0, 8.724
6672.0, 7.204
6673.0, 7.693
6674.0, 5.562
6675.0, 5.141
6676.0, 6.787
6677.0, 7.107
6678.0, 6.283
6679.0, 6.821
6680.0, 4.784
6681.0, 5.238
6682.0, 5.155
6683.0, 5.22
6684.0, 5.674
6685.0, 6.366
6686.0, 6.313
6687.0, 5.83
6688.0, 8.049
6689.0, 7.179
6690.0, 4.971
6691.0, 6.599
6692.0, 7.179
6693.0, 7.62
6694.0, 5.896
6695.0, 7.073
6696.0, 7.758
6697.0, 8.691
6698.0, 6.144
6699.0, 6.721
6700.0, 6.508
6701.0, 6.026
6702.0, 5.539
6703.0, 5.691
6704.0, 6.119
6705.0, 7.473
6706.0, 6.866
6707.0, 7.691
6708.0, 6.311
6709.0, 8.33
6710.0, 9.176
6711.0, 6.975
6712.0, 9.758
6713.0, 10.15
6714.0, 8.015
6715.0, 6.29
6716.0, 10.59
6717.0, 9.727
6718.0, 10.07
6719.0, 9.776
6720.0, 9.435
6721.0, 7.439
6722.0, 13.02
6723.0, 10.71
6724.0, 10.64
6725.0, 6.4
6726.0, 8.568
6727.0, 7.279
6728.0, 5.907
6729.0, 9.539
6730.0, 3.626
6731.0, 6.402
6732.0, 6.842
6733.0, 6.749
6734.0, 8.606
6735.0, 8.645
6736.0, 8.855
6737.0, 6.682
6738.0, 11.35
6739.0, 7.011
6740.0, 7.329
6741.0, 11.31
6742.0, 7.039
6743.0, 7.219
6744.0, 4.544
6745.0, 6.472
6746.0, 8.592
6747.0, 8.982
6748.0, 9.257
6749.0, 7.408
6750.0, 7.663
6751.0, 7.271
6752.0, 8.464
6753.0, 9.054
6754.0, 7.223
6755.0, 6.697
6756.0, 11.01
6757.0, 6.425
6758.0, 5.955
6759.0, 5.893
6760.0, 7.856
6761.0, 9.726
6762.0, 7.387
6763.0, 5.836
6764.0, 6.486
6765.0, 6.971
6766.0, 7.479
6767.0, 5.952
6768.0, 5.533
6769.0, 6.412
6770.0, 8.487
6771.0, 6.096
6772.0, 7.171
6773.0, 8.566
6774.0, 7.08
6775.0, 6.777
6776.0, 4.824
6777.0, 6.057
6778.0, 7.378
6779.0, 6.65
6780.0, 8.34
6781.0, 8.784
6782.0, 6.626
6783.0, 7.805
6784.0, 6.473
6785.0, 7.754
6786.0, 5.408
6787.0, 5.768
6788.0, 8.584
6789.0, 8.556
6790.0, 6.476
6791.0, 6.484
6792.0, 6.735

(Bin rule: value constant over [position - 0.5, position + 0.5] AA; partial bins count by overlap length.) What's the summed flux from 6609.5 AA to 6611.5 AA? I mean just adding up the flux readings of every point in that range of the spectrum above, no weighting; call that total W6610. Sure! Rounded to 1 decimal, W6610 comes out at 13.4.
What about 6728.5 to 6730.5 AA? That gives 13.2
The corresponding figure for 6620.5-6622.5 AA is 15.1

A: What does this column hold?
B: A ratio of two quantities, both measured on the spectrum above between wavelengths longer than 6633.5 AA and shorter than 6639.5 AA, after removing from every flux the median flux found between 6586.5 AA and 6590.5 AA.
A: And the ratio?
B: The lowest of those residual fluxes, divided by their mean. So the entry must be 1.2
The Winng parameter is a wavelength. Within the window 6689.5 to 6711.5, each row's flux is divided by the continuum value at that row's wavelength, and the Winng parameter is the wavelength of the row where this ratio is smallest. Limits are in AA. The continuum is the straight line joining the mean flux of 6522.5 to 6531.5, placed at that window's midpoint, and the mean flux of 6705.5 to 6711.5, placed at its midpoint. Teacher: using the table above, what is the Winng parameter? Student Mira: 6690.0 AA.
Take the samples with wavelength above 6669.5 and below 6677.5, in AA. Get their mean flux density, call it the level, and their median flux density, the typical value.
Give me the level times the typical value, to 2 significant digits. 50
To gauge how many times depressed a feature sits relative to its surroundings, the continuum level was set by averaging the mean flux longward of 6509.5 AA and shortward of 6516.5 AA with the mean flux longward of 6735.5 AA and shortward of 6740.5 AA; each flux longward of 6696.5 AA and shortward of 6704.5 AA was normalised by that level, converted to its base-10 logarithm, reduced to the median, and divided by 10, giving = -0.0095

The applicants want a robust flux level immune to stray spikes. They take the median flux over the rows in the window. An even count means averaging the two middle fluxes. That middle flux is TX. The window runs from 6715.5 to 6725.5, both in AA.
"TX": 9.9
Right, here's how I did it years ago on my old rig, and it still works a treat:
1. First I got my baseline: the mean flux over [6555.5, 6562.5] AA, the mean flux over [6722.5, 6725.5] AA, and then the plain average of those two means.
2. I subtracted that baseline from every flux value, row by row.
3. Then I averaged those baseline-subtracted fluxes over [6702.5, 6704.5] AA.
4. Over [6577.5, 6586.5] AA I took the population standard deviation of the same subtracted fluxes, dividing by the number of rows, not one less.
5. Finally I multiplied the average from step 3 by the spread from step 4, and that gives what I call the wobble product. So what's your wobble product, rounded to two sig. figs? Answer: -6.0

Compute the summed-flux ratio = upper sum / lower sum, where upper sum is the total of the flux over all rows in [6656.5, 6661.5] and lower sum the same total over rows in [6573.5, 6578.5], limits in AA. 0.95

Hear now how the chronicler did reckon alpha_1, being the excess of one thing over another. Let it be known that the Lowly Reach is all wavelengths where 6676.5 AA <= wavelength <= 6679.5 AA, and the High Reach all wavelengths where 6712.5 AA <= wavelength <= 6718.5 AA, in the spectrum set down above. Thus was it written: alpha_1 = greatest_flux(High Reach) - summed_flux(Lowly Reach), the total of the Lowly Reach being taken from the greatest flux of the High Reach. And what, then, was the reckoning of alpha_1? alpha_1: -10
